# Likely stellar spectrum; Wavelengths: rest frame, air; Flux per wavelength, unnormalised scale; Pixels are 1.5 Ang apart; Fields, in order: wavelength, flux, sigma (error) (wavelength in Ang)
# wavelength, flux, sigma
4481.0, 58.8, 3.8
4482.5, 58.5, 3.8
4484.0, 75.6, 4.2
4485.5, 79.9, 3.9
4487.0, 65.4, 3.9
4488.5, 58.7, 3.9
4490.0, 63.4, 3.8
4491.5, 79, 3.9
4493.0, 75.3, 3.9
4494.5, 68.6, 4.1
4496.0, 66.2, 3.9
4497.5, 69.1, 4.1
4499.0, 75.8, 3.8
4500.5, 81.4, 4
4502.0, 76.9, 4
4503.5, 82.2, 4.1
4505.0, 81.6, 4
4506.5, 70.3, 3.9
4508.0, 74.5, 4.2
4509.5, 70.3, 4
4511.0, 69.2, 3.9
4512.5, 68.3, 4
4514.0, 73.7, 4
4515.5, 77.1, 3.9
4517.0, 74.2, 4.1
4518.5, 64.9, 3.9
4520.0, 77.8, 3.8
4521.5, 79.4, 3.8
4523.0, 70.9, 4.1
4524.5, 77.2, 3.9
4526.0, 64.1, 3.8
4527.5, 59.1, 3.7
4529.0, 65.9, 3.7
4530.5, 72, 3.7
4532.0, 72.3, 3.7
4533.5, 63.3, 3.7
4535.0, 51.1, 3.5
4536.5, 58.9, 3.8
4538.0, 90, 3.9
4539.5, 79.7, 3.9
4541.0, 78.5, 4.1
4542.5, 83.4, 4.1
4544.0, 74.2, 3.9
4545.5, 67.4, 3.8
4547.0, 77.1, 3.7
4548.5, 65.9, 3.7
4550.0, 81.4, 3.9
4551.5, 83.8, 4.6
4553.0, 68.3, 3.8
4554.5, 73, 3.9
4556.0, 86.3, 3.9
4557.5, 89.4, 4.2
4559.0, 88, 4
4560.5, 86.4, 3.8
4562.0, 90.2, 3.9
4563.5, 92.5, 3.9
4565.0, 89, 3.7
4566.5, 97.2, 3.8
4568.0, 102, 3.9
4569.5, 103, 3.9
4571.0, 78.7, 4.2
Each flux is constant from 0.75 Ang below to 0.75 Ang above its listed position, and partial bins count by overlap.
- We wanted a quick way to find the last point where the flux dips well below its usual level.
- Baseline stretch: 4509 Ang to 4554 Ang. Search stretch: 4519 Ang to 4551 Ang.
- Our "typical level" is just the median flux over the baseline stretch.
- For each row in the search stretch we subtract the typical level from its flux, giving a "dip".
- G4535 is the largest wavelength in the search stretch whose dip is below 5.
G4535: 4548.5 Ang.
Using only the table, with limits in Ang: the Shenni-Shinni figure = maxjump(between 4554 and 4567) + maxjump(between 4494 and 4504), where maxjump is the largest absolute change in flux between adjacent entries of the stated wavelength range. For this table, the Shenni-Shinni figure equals 20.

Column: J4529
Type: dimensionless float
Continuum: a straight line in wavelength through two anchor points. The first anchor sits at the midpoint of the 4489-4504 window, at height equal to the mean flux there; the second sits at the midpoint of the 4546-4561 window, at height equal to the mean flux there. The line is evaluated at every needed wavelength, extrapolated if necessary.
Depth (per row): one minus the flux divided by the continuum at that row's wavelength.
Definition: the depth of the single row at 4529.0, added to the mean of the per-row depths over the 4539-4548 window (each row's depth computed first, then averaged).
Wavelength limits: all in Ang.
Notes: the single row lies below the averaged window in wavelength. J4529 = 0.17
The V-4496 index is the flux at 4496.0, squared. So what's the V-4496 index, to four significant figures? 4382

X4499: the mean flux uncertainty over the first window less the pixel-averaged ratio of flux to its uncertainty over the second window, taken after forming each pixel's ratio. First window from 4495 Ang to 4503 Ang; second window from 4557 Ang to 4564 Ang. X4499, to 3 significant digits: -18.6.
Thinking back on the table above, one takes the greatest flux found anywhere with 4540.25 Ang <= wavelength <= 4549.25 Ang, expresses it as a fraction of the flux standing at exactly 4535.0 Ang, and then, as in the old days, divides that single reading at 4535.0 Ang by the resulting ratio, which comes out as 31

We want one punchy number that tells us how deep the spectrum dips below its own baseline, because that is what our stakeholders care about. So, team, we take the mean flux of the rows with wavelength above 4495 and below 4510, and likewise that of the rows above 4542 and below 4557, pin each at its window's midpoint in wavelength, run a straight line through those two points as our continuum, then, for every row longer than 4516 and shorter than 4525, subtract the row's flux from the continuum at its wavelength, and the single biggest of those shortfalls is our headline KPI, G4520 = 10.4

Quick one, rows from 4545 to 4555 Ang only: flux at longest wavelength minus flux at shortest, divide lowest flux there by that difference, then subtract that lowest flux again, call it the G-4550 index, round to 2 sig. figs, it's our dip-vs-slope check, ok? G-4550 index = -54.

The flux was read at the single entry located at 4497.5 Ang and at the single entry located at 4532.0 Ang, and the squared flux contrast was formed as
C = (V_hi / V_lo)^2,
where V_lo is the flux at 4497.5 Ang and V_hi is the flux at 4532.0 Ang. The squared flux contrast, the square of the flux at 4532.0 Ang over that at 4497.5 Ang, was 1.1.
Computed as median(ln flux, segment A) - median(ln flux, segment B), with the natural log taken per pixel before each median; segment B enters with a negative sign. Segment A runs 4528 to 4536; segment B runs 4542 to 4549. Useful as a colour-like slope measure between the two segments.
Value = -0.12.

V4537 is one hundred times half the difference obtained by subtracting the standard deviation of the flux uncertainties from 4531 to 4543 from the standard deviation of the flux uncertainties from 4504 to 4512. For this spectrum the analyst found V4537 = -4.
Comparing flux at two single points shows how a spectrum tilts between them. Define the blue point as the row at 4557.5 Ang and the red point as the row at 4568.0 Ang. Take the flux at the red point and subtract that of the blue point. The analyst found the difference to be 13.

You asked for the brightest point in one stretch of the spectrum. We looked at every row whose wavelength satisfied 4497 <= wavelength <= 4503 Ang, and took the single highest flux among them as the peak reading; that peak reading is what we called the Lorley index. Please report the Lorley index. 81.4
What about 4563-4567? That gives 97.2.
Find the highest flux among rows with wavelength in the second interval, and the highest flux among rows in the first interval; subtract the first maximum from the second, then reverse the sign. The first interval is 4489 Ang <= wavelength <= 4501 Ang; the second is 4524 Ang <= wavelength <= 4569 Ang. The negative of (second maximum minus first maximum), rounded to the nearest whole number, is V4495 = -21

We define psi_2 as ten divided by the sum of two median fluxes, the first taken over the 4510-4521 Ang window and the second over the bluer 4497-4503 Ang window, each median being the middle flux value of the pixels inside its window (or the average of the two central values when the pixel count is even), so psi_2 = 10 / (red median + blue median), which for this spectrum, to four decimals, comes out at 0.0666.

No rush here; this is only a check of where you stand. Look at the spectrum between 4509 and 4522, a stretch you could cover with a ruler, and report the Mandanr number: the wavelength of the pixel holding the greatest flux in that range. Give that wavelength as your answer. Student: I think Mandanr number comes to 4521.5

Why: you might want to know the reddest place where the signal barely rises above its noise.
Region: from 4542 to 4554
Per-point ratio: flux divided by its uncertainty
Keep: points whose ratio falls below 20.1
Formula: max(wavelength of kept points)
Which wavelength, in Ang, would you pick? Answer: 4553.0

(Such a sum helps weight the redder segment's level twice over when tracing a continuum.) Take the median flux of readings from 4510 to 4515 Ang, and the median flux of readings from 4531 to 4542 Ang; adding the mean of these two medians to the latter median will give 143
